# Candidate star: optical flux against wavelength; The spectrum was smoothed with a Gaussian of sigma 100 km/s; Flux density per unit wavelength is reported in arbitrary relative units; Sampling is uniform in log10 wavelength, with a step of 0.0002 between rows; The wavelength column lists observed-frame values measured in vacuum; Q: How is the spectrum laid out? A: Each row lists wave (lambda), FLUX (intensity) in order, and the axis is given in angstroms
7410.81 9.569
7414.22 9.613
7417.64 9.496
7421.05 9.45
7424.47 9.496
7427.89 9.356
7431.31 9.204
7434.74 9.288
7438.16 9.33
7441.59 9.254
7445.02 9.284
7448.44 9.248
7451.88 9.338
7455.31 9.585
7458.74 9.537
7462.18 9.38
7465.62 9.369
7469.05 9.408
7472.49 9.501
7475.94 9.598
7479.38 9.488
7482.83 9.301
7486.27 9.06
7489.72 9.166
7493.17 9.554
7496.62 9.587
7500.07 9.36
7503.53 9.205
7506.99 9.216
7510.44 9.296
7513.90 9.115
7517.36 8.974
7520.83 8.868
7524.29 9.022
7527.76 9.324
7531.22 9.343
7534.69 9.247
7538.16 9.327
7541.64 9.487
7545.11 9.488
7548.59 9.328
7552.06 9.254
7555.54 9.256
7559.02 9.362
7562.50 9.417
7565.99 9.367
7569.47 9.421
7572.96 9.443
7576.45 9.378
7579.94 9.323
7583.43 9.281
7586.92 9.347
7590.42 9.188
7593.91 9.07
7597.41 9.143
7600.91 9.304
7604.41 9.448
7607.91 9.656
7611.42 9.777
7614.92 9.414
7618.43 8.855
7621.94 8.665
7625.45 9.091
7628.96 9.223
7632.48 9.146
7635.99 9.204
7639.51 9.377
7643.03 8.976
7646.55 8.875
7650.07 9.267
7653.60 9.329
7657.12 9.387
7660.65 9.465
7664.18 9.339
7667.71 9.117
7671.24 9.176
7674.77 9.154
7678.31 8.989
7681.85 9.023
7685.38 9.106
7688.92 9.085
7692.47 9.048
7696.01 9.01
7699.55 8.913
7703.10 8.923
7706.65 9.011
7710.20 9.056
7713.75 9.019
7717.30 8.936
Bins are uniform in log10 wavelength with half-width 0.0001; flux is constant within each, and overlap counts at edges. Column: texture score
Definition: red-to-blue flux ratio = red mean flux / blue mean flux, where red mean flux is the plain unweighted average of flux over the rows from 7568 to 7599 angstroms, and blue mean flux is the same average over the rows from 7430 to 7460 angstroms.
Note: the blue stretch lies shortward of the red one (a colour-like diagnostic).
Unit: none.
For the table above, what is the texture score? 0.9944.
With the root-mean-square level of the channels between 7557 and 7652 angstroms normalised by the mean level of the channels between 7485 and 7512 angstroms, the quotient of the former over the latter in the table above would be 0.995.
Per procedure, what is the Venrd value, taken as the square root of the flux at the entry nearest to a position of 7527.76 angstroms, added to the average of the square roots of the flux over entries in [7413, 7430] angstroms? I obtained 6.13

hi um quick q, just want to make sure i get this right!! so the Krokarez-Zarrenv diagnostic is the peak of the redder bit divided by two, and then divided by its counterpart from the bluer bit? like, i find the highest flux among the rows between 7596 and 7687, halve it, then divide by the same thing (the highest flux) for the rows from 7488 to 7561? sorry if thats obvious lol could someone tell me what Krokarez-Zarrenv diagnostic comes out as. 0.510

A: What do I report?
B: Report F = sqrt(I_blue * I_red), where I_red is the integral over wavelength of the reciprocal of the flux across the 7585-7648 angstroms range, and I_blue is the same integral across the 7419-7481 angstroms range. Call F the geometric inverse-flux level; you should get 6.72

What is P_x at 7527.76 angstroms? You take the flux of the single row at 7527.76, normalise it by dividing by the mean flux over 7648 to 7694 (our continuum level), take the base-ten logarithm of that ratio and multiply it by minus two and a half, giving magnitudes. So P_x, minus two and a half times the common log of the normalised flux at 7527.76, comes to -0.016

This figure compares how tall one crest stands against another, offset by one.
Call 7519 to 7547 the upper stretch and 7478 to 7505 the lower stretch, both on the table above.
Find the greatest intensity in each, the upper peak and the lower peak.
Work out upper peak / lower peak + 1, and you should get 1.99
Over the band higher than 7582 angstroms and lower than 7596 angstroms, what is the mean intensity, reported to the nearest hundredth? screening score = 9.22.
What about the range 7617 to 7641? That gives 9.08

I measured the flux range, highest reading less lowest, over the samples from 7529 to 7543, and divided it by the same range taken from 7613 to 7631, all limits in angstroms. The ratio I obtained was 0.3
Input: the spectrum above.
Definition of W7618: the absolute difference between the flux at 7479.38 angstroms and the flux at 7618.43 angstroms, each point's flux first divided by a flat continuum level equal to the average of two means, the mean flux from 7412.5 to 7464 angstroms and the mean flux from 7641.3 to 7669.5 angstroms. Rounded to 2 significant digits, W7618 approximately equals 0.068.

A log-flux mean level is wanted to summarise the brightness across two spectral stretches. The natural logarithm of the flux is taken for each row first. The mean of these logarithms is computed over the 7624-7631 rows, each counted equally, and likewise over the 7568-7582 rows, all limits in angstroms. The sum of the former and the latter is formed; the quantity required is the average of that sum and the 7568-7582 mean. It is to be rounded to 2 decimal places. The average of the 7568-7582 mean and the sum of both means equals 3.35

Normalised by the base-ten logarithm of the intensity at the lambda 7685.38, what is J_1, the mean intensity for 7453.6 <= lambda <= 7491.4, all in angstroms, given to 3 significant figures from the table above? 9.80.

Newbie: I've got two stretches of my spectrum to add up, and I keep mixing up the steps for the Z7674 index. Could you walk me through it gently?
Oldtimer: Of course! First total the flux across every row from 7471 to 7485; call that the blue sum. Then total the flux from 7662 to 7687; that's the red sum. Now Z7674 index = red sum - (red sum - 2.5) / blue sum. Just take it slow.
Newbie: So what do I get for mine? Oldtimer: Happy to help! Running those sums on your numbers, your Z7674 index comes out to 62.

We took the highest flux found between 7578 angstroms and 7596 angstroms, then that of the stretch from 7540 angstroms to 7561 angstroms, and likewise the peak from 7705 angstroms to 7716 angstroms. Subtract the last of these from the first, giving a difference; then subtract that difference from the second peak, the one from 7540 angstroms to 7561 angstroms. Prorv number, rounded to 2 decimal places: 9.20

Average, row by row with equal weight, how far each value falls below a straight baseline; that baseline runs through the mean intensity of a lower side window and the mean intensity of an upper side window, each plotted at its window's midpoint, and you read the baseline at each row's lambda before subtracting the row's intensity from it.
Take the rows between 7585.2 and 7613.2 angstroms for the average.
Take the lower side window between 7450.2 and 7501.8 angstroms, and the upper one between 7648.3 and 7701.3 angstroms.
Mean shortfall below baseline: -0.11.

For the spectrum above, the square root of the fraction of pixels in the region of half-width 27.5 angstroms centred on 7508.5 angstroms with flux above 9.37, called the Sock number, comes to 0.35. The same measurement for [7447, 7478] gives 0.82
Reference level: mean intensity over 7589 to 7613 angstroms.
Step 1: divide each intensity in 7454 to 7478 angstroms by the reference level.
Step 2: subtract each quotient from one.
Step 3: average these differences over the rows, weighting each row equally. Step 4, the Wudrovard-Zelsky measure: -0.012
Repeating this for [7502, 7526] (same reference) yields 0.029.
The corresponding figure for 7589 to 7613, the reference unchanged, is 0.000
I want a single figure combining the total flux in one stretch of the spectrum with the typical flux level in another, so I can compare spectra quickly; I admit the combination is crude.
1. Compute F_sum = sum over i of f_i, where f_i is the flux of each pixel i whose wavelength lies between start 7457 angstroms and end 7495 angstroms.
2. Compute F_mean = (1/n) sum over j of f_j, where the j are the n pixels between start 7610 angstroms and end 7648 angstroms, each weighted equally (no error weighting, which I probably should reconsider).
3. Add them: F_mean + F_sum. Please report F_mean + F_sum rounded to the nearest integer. 113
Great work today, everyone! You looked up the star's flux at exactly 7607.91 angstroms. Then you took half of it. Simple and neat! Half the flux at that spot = 4.83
